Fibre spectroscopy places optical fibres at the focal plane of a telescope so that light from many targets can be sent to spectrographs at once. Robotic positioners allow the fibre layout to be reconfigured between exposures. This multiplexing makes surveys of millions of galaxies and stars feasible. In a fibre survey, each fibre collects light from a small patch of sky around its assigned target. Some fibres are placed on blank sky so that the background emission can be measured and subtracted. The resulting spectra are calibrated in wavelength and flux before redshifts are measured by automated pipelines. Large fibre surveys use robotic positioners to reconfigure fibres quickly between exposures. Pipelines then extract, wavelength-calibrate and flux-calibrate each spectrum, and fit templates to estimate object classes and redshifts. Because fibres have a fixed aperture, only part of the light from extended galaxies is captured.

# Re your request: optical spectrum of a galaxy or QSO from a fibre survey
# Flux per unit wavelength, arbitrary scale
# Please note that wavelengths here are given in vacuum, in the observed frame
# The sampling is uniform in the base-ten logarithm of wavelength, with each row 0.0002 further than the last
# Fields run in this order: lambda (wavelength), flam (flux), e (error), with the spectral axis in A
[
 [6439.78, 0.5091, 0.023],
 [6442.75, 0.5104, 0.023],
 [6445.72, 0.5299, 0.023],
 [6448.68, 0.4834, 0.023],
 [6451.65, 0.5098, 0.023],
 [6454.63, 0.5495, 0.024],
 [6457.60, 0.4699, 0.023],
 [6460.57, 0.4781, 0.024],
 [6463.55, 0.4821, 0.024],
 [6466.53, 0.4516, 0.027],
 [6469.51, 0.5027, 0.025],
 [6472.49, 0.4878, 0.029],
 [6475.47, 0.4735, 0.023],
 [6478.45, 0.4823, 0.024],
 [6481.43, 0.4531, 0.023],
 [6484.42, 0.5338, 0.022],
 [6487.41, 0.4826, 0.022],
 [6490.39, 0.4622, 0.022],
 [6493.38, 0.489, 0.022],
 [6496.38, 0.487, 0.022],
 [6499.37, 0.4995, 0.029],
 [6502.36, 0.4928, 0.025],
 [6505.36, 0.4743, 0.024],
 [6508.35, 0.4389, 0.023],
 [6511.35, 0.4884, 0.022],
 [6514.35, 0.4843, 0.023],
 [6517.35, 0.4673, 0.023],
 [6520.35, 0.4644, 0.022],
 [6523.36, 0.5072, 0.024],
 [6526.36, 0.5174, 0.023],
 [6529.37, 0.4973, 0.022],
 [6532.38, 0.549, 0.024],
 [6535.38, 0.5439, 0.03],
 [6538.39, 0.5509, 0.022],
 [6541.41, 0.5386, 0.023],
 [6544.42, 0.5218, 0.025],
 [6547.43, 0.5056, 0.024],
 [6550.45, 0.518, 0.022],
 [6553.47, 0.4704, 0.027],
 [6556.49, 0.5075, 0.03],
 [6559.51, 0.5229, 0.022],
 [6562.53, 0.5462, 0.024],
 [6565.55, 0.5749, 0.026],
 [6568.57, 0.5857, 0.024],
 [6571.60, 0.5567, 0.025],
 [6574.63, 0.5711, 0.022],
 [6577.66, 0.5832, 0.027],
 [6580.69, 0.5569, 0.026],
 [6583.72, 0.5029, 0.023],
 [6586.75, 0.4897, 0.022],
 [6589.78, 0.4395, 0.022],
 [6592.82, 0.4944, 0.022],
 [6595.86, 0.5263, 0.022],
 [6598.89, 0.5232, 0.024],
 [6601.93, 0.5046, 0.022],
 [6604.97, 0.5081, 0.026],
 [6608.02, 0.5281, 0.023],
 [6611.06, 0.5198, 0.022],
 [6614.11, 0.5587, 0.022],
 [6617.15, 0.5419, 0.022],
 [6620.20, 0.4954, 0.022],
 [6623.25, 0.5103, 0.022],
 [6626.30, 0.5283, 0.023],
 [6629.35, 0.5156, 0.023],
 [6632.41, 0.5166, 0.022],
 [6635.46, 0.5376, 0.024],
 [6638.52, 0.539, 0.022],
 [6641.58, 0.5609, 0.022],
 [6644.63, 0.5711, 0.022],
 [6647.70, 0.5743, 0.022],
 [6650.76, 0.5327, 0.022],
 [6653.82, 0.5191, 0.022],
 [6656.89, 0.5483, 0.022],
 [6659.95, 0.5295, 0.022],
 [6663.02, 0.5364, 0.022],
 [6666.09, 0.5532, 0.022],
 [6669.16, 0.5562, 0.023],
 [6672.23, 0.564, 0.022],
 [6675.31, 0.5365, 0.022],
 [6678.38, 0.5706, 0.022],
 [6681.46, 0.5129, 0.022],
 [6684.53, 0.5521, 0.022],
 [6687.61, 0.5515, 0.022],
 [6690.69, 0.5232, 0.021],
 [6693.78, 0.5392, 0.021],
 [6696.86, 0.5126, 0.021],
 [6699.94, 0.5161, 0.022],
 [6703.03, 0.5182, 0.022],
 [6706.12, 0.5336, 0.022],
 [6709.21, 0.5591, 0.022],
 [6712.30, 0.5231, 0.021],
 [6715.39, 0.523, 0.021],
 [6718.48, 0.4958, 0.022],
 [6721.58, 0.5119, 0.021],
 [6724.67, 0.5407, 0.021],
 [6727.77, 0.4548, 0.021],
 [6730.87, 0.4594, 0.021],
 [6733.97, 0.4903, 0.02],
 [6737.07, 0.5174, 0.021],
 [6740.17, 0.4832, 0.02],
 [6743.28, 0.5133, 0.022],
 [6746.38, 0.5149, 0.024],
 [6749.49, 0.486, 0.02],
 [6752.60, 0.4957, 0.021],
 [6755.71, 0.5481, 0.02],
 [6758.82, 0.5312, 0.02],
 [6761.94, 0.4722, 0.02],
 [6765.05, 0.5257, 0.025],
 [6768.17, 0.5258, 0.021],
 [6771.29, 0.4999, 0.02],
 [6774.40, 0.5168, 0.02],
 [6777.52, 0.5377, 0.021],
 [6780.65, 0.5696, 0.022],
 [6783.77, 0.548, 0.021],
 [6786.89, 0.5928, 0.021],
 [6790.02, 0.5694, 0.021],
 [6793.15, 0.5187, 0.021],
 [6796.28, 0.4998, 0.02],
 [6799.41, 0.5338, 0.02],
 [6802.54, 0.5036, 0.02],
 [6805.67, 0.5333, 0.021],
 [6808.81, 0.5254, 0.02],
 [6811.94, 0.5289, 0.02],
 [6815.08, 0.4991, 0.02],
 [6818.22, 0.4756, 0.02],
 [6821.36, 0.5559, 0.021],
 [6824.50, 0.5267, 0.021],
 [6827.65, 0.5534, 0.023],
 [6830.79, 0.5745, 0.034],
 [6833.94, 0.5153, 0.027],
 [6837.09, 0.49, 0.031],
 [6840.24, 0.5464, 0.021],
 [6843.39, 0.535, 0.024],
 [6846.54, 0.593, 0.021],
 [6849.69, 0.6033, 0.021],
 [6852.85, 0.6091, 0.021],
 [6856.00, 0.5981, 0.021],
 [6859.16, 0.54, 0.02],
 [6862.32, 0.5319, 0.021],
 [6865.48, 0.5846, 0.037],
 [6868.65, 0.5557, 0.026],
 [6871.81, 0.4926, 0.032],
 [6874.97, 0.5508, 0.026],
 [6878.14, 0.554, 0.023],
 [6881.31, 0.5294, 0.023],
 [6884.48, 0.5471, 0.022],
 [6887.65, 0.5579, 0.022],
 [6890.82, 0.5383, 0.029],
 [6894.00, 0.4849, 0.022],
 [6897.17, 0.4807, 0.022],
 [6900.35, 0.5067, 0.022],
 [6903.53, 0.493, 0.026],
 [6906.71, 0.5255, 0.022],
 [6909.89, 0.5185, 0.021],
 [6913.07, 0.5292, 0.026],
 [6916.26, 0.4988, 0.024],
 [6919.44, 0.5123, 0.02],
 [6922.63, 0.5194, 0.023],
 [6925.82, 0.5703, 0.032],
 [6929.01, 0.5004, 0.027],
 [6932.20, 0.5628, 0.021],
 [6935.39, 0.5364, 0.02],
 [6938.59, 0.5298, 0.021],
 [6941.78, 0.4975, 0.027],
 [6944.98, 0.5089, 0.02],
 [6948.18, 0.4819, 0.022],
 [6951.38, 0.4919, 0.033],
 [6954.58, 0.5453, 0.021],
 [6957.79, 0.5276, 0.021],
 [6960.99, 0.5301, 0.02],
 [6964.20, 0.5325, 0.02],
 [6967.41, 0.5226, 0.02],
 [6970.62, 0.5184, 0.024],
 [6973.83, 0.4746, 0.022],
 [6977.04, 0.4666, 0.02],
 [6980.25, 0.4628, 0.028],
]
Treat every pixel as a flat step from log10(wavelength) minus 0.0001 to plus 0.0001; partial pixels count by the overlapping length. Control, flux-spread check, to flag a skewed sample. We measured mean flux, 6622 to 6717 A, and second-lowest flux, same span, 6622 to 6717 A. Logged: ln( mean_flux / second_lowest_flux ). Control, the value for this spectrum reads 0.048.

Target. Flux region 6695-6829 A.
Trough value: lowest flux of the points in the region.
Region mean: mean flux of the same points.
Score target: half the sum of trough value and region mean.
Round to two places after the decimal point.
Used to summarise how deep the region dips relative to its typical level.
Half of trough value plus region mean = 0.49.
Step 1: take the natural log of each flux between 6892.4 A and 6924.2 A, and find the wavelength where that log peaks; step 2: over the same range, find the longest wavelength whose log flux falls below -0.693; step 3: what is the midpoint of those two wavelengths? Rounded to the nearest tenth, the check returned 6914.7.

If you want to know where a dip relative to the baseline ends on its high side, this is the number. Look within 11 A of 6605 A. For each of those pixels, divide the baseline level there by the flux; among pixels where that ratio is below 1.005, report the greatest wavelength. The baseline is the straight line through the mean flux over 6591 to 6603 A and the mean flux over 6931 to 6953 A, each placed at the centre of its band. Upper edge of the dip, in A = 6614.11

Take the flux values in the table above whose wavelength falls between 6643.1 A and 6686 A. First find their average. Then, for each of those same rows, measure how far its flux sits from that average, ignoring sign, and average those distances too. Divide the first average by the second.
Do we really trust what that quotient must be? 33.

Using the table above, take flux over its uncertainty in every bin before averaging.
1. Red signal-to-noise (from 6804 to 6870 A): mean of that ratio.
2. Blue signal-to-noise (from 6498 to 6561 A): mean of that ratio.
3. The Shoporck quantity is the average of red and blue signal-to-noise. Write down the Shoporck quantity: 22.5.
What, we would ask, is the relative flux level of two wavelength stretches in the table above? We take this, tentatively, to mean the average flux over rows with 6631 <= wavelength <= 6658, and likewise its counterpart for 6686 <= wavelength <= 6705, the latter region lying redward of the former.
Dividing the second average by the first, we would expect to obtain 0.97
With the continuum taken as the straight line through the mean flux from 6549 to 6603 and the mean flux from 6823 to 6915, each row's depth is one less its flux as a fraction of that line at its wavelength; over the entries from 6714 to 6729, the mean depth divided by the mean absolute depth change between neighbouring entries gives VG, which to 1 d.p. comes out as 0.7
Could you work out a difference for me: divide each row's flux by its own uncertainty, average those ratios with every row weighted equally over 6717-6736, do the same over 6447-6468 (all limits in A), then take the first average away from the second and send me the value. -2.99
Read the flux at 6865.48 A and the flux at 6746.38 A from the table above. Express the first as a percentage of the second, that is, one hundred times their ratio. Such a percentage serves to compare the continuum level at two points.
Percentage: 114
